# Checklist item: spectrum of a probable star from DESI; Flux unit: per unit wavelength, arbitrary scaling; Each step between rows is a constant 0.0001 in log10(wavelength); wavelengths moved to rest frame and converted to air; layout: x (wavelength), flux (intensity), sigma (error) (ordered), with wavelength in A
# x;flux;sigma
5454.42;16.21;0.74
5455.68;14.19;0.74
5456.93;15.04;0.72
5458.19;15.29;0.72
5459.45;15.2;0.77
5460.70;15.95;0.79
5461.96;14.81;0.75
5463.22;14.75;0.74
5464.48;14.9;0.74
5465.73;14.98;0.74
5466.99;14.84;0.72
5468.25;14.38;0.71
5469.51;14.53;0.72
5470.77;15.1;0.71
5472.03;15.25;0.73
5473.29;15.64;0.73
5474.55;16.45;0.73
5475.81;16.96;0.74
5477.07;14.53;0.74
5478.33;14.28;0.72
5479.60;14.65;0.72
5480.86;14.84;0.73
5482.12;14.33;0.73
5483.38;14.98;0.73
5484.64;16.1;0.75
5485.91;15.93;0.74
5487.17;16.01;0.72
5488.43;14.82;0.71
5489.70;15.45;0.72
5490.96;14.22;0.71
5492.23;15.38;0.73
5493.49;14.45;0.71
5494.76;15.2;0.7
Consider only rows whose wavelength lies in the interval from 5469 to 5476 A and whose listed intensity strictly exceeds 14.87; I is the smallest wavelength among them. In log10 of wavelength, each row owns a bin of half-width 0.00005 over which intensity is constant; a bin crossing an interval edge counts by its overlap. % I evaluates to 5470.77 A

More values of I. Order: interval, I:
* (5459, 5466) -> 5459.45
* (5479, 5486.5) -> 5483.38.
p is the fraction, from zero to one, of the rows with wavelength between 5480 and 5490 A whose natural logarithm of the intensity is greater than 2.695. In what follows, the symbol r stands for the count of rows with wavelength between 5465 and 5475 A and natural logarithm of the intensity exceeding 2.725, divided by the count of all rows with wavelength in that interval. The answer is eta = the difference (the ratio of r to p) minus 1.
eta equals -0.71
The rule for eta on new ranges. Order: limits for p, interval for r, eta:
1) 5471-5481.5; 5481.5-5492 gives -0.20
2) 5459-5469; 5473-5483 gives -0.50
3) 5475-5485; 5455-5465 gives -0.50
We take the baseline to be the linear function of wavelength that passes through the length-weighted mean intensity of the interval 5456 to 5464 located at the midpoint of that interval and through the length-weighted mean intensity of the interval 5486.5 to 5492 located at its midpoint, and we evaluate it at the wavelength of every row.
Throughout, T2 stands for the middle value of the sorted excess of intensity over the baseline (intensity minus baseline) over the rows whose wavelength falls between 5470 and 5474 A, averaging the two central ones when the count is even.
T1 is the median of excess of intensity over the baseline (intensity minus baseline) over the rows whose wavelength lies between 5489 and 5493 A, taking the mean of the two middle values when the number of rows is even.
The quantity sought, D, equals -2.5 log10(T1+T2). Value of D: 1.2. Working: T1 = 0.23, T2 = 0.1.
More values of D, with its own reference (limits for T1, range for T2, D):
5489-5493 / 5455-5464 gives 2.1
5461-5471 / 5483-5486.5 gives 0.8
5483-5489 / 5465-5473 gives 0.6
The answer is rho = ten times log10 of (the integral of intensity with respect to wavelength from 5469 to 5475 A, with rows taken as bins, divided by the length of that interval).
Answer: 11.9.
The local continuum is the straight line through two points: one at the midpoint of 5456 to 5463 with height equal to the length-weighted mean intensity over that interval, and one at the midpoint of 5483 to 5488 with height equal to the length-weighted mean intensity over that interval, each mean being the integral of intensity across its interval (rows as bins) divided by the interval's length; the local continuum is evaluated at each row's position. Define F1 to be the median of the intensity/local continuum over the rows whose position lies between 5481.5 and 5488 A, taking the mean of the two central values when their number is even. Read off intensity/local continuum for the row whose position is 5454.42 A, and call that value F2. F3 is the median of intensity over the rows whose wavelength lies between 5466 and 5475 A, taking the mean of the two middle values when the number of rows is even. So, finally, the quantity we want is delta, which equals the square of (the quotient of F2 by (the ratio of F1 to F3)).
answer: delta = 259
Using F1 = 1.01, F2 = 1.08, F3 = 15.1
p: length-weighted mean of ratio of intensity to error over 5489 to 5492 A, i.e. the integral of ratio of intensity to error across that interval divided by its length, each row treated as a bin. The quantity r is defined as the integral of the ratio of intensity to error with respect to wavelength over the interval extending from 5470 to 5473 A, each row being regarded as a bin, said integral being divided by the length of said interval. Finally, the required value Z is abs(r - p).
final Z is 0.33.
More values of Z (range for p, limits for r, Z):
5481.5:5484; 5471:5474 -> 1.12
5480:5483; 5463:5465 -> 0.07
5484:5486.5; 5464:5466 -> 1.19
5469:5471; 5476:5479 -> 0.48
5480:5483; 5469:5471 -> 0.55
